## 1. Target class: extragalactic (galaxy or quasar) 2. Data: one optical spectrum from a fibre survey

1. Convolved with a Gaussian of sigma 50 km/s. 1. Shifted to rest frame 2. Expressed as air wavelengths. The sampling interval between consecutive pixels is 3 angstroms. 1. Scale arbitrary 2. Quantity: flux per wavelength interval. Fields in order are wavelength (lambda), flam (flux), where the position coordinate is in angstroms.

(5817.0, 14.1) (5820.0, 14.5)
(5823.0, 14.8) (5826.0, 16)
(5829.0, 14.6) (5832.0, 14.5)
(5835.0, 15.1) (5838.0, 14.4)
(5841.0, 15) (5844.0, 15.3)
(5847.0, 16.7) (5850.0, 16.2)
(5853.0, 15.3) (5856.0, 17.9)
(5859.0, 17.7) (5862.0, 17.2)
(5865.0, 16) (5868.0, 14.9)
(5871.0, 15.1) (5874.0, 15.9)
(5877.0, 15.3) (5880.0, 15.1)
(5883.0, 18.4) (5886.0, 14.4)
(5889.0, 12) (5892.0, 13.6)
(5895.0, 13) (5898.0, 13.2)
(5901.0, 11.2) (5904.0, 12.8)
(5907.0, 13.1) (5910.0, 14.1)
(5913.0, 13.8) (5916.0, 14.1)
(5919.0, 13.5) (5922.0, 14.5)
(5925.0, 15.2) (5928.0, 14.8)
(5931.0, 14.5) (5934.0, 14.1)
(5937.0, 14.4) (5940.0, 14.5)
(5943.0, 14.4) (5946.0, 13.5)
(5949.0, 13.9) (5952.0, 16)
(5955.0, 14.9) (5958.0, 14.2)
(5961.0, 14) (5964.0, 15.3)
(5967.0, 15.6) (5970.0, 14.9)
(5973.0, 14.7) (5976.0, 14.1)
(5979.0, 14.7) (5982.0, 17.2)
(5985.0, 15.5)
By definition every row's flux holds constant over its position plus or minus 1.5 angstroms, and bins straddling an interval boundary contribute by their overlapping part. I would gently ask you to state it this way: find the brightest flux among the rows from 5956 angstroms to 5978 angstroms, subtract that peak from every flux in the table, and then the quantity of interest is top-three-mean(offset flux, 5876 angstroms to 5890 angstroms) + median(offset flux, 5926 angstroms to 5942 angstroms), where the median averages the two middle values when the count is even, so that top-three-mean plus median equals -0.4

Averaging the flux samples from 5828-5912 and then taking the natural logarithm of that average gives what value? 2.70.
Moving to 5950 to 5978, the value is 2.70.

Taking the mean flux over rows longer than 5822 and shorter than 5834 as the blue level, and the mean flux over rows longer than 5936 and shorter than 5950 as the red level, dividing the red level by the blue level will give 0.94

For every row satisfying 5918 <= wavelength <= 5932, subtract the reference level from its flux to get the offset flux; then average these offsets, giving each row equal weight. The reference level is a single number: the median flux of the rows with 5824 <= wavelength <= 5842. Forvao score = -0.3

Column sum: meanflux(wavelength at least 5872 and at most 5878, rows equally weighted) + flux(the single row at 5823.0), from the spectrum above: 30.4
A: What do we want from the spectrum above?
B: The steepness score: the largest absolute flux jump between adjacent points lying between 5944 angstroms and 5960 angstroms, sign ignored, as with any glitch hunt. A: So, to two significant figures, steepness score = 2.1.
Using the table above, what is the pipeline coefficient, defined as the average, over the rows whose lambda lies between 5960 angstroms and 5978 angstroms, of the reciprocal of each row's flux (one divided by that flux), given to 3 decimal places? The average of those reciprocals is 0.068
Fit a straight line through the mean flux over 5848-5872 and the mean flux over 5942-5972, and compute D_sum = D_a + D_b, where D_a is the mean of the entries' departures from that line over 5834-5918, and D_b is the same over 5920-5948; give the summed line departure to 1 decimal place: -1.8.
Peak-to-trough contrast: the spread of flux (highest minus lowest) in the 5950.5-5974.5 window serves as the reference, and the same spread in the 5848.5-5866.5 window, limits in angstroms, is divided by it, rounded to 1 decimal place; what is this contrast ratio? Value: 1.3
